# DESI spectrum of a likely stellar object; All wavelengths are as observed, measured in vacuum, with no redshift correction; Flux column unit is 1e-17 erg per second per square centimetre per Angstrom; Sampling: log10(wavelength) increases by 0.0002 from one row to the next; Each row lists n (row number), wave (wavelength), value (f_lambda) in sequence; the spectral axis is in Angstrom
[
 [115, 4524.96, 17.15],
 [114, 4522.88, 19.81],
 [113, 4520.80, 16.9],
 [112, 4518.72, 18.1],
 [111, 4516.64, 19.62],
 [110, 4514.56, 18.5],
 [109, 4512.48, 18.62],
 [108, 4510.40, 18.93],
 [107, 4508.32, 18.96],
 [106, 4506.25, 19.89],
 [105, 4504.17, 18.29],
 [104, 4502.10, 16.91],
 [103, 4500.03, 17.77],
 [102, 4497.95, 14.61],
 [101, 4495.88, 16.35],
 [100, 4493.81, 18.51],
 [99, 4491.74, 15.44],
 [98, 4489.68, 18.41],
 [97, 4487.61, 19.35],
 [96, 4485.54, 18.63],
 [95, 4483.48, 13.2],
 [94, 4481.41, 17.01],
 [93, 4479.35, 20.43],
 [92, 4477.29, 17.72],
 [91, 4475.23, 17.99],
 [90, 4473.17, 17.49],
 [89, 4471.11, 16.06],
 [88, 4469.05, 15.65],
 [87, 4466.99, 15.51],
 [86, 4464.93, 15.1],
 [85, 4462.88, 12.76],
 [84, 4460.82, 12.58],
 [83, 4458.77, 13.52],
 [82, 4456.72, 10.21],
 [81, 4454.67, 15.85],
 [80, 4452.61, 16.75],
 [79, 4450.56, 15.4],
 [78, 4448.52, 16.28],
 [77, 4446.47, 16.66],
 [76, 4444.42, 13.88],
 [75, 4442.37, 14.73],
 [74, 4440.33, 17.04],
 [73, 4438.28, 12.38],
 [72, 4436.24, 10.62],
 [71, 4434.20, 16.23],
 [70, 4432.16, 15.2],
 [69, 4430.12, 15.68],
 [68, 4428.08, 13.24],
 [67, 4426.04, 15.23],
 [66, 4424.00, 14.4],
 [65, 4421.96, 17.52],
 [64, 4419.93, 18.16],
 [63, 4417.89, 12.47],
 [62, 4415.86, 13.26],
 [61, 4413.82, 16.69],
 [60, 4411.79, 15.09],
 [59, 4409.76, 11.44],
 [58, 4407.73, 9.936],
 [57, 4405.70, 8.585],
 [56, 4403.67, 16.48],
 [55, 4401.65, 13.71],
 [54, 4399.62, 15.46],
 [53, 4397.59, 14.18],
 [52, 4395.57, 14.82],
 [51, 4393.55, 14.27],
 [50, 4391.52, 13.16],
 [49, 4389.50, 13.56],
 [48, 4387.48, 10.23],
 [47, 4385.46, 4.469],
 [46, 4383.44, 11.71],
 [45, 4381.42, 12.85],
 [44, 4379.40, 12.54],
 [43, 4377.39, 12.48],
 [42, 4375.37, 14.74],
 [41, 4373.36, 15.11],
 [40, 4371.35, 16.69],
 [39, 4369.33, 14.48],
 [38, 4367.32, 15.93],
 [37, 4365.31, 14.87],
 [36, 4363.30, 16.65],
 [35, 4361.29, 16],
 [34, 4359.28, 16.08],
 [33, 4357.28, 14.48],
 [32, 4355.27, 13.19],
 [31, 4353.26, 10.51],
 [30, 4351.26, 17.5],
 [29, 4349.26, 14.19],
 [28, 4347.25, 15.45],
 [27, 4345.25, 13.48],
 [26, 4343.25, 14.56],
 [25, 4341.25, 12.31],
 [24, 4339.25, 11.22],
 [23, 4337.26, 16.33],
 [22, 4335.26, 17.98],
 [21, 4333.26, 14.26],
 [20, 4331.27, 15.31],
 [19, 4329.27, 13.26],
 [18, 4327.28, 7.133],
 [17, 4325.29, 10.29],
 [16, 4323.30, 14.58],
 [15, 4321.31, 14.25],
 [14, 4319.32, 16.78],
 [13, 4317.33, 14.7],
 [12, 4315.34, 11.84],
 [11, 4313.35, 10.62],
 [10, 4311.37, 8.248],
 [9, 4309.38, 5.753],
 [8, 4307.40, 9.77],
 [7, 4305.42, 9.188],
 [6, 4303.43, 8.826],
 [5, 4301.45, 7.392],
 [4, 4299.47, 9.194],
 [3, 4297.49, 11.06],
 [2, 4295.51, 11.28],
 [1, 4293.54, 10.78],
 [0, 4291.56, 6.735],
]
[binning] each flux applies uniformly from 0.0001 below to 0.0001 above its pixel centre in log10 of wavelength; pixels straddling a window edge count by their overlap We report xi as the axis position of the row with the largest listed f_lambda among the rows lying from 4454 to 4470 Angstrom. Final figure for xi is 4454.67 Angstrom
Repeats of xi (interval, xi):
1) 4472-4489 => 4479.35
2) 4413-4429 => 4419.93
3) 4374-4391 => 4375.37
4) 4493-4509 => 4506.25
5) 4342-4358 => 4351.26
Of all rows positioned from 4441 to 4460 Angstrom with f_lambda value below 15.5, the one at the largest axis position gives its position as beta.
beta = 4458.77 Angstrom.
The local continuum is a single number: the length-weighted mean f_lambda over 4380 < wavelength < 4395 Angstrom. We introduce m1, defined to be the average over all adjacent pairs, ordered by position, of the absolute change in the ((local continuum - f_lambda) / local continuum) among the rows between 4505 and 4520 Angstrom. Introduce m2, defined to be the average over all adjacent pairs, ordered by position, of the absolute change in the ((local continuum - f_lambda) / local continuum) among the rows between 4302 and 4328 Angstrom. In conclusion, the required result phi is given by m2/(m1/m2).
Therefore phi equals 0.62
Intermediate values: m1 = 0.06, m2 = 0.19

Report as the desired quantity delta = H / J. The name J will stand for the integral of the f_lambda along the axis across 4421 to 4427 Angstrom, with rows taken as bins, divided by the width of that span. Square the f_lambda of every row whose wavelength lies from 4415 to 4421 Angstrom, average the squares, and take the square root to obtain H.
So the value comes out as 0.95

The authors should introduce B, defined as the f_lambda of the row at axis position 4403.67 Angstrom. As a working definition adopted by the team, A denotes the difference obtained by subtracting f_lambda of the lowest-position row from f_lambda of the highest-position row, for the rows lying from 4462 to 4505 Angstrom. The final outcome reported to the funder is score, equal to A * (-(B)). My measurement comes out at -91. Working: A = 6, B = 16.48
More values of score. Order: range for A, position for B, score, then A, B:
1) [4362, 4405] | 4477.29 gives 3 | 0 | 17.72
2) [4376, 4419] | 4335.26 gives 0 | 0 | 17.98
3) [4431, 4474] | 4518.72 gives -41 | 2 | 18.1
